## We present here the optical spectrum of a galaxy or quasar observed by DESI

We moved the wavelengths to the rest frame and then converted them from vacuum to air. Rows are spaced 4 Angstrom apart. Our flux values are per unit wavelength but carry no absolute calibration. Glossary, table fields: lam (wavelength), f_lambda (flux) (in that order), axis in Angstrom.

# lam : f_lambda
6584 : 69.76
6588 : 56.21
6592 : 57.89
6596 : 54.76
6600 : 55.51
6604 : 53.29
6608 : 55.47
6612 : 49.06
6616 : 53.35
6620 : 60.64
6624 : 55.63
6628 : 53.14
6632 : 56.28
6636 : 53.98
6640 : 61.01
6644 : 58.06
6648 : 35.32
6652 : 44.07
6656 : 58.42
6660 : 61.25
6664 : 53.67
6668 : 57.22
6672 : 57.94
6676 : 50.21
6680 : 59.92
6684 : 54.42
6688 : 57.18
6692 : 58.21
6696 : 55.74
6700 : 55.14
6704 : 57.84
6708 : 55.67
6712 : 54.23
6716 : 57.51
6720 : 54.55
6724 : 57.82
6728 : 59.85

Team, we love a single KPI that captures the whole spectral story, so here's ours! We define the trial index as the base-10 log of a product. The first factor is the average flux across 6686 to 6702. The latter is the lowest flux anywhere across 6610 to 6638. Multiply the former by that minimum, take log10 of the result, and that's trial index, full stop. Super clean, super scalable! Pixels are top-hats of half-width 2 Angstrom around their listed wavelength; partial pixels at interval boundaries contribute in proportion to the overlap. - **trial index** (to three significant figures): 3.44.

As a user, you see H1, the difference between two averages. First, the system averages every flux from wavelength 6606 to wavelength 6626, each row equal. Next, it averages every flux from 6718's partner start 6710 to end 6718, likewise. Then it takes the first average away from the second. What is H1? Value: 1.0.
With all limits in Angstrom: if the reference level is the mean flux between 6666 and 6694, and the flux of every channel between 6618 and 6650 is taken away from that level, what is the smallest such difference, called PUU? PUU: -5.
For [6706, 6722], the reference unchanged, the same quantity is -1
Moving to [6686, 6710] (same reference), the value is -2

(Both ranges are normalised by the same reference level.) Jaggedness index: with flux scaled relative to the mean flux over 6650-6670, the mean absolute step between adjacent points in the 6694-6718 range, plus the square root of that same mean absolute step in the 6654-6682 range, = 0.349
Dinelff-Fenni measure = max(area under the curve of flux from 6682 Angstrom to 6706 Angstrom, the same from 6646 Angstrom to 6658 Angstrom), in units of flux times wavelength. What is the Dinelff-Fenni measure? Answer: 1354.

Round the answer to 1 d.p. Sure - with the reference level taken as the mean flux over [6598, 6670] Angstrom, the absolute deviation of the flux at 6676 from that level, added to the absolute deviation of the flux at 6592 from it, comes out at 7.7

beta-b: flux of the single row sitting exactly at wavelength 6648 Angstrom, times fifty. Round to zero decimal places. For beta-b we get 1766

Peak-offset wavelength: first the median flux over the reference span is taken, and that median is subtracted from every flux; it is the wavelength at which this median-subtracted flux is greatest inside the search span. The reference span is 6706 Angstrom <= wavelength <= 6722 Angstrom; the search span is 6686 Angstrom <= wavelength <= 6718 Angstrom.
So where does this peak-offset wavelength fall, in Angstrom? 6692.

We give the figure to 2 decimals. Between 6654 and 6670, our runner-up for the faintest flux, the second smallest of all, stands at 57.22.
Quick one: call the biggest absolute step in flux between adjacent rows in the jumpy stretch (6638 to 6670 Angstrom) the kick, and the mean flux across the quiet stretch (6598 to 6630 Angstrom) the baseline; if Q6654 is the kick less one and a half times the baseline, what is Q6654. -59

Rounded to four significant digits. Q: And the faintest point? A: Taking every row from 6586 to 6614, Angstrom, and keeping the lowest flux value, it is 49.06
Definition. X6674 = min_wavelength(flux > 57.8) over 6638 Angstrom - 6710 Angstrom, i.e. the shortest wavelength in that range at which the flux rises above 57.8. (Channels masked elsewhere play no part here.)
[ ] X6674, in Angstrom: 6640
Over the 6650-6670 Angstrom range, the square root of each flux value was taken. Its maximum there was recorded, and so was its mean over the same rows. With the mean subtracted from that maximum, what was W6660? 0.43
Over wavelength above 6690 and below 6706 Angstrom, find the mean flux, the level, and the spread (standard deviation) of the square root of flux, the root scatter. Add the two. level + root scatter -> 56.8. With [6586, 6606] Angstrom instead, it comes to 55.6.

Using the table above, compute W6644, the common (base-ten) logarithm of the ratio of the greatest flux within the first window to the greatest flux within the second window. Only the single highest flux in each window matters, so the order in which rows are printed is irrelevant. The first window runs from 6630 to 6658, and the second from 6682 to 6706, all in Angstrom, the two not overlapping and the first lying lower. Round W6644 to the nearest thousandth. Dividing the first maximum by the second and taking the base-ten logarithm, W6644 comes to 0.020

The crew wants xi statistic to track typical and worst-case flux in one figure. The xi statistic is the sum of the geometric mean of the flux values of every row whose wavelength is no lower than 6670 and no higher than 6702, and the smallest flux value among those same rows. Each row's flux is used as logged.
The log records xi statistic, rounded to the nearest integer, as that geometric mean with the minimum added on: 106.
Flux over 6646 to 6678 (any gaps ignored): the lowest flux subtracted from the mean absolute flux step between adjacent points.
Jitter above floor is -29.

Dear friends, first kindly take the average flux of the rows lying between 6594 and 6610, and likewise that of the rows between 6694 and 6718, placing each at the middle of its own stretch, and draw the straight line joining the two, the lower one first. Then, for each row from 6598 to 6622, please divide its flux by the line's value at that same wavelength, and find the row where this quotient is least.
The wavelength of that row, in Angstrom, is 6612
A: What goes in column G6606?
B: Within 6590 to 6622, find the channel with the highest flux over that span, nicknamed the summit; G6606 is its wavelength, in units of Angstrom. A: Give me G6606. 6620 Angstrom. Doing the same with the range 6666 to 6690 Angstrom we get 6680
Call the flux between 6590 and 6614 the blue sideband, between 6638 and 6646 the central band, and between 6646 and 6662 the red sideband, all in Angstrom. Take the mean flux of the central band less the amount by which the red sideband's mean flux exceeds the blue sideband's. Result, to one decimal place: 64.1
